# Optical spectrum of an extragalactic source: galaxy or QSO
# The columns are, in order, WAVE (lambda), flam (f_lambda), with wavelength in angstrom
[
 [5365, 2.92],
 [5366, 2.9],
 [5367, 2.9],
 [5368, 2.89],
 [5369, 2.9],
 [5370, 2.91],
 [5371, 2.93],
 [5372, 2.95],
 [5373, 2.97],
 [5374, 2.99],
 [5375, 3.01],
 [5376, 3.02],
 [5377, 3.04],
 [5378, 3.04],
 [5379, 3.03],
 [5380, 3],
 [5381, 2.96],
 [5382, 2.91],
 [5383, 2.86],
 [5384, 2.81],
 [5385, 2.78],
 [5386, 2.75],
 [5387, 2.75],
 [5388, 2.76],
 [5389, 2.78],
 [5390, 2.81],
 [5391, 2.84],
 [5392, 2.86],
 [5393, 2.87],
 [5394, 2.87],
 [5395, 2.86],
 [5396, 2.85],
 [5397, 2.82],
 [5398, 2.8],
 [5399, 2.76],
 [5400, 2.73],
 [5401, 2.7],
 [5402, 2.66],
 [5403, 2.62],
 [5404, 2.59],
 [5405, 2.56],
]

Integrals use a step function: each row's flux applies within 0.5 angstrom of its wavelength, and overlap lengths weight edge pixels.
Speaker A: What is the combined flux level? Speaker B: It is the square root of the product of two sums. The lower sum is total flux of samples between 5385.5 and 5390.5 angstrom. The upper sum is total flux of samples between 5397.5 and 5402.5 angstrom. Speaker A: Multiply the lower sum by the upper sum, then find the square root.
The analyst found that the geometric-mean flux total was 13.7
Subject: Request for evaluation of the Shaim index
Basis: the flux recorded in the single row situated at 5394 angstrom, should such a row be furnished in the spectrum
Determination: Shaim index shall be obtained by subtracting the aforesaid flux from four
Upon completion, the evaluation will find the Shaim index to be 1.13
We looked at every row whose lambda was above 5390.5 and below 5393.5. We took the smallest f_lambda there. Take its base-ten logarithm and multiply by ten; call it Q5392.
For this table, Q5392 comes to 4.53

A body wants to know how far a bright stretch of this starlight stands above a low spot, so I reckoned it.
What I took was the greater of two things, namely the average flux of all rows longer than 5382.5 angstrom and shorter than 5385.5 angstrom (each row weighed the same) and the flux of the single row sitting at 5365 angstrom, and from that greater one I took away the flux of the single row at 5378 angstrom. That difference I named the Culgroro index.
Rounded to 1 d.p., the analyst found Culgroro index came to -0.1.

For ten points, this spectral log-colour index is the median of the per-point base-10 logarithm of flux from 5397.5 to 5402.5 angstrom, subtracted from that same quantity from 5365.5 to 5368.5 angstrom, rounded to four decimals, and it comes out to 0.0262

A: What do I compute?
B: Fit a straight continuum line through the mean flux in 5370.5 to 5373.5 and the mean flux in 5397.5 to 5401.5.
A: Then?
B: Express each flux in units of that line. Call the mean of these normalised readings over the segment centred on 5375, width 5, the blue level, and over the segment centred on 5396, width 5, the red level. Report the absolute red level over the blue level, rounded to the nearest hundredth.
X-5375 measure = 1.00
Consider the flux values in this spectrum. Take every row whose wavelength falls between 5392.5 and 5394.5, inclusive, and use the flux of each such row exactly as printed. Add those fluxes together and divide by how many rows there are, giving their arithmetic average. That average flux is 2.87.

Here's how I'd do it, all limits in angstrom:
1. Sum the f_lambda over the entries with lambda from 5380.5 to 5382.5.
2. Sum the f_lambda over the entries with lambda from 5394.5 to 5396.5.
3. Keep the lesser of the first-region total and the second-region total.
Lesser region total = 5.71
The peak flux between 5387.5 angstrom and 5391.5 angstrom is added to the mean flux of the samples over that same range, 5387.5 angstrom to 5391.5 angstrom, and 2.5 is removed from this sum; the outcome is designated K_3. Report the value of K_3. 3.14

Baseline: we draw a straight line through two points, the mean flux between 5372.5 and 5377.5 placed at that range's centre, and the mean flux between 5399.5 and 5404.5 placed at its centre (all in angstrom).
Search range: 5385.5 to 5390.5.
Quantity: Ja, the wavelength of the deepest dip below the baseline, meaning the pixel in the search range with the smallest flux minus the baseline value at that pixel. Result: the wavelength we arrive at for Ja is 5386 angstrom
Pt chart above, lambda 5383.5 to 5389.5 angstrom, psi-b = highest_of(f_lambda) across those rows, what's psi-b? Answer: 2.81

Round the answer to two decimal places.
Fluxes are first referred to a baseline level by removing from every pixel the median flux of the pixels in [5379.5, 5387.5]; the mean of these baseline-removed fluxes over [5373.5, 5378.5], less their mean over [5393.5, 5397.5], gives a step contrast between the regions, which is 0.17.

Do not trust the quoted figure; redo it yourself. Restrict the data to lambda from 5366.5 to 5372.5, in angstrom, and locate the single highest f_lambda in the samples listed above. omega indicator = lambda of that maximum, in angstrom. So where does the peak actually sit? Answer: 5372 angstrom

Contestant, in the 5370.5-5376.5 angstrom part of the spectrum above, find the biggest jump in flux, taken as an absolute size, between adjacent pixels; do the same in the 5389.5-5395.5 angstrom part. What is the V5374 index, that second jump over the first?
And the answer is 1.5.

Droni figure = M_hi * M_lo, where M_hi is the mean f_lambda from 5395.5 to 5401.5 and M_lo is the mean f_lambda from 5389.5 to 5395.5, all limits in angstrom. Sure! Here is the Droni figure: 7.92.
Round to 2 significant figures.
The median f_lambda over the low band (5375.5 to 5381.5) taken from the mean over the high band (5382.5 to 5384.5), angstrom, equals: -0.19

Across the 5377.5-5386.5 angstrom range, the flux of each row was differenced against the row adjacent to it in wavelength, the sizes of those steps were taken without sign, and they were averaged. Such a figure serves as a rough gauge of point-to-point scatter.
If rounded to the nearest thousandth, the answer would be 0.036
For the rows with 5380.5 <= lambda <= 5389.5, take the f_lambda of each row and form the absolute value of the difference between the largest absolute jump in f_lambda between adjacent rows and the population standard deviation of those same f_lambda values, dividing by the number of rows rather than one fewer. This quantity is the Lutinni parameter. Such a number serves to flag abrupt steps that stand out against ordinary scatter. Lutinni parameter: 0.021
